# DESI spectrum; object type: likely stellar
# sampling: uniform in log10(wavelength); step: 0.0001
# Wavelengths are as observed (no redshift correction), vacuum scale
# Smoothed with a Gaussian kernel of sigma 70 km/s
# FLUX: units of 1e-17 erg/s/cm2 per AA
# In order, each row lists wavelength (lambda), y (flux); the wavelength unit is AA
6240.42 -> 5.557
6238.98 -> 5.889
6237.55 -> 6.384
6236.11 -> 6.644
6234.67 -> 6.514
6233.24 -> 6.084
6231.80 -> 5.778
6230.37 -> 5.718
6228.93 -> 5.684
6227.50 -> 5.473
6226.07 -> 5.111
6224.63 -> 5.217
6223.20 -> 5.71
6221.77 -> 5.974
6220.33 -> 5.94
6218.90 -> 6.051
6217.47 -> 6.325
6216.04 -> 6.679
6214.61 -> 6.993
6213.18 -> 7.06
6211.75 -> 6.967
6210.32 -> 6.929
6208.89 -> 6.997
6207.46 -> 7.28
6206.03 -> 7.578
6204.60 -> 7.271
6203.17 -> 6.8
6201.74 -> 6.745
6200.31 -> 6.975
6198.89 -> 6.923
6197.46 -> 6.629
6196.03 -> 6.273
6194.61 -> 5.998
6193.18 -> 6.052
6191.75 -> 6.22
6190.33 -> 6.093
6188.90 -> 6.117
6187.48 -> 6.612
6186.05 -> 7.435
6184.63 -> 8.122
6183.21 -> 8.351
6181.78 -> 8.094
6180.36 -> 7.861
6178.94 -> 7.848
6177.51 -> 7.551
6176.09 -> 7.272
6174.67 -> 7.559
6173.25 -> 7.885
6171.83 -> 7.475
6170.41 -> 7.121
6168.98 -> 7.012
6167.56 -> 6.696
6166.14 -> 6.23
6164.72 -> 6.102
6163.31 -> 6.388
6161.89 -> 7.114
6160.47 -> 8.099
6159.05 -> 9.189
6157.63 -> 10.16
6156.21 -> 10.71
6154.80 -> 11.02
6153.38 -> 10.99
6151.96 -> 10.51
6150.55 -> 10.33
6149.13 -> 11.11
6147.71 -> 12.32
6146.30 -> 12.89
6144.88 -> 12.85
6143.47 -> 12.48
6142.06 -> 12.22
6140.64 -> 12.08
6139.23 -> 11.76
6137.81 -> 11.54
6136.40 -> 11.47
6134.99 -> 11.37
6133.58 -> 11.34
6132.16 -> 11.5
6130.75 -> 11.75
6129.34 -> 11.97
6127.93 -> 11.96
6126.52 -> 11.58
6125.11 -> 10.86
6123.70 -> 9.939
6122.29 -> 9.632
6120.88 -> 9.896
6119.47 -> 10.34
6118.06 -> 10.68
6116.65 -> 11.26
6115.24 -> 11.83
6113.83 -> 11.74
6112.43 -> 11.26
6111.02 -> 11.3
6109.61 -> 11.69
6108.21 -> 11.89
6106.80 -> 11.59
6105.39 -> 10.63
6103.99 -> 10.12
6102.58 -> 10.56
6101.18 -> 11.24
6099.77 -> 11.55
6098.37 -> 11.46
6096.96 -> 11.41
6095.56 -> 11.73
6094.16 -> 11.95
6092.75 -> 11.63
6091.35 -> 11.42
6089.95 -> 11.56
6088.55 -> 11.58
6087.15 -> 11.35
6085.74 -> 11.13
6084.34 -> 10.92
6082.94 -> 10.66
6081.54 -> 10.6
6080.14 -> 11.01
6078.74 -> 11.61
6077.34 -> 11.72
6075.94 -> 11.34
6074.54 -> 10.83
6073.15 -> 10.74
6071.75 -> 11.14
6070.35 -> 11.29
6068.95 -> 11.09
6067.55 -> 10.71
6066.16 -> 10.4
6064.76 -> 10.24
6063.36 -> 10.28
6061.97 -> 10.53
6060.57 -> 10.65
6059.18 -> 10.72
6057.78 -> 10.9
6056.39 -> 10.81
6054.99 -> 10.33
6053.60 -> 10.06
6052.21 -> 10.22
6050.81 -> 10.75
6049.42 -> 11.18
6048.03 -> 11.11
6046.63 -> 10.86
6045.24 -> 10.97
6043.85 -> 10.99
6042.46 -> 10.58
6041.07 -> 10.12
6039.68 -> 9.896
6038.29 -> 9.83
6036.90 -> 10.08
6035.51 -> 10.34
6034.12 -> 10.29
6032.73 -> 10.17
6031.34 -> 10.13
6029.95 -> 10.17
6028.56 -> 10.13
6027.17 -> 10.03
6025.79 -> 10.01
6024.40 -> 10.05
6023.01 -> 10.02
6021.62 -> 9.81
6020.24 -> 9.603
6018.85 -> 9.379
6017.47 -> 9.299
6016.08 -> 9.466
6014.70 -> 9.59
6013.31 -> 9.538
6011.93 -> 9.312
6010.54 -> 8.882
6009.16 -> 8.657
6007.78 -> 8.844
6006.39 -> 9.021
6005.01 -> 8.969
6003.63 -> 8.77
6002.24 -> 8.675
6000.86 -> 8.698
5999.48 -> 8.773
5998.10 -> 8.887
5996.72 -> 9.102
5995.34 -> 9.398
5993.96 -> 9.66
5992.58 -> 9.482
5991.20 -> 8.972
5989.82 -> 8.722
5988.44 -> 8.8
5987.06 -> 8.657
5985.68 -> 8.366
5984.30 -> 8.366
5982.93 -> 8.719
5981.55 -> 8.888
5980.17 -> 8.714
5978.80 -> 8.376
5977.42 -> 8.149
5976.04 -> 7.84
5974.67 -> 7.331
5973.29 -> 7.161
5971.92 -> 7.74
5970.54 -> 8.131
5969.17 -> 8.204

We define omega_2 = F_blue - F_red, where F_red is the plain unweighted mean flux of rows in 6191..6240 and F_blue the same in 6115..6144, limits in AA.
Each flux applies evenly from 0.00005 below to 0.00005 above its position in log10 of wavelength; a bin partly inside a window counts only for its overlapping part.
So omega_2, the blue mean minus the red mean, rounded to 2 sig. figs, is 4.9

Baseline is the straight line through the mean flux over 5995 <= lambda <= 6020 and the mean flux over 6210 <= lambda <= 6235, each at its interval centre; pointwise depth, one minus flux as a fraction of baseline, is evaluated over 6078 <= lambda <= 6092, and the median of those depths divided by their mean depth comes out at 1.03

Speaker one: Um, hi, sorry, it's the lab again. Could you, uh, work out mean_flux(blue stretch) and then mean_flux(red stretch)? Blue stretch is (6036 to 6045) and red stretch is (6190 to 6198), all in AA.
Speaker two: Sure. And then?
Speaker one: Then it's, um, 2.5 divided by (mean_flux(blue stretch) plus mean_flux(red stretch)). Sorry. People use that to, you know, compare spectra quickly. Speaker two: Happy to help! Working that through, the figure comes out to 0.15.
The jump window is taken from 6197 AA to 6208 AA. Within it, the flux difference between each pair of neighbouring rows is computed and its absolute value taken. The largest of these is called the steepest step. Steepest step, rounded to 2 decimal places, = 0.47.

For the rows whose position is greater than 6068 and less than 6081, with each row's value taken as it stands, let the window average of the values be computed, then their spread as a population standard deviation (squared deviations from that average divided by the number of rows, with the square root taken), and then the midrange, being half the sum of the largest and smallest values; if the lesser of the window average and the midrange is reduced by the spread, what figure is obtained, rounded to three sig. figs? 10.9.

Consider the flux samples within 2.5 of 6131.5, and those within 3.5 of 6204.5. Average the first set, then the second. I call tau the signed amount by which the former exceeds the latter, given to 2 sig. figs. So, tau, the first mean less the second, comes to 4.5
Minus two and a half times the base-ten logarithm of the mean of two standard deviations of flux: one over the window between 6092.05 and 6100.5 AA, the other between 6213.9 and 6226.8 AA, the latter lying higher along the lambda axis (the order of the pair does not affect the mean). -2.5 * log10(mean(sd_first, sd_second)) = 1.0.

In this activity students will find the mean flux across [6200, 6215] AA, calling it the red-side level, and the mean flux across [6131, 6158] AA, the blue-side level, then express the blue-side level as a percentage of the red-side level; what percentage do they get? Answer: 163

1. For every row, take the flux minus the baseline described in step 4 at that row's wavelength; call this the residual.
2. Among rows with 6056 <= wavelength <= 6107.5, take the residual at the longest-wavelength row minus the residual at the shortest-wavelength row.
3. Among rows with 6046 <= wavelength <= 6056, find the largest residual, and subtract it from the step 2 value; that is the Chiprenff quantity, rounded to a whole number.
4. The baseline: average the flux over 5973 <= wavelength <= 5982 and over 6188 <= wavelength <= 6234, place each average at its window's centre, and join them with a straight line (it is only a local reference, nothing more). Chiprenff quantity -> -2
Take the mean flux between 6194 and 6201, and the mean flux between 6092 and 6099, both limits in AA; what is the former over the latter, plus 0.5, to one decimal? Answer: 1.1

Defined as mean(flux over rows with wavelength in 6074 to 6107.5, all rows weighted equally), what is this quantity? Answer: 11.2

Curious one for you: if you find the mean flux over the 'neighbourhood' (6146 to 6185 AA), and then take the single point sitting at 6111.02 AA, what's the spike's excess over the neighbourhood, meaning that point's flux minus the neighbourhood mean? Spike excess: 3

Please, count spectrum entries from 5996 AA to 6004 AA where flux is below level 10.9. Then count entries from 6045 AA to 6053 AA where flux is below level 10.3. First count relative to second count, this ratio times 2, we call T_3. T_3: 12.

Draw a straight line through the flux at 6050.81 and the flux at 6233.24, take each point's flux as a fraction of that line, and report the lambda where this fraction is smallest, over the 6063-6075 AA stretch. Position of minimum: 6064.76 AA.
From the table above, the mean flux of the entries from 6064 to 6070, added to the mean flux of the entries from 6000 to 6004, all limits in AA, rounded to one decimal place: 19.3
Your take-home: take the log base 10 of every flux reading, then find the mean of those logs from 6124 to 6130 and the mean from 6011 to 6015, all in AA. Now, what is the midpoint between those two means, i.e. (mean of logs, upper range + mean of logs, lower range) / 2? 1.02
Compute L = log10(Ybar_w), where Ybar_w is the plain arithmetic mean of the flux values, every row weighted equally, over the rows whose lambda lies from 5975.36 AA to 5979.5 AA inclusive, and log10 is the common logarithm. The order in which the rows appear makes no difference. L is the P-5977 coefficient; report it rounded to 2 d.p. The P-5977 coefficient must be 0.91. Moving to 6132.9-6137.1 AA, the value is 1.06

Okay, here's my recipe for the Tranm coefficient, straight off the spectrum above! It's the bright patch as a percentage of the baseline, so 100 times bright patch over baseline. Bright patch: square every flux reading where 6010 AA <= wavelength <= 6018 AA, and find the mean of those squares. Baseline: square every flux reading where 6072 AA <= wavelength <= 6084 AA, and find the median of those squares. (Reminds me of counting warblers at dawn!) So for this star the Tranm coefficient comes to 73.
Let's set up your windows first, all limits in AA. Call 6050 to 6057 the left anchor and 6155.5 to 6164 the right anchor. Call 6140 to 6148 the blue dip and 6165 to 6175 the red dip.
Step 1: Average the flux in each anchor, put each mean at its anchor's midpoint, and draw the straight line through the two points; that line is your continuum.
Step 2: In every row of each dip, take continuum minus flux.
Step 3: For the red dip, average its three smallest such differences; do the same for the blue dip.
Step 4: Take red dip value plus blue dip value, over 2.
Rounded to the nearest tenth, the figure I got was -1.6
